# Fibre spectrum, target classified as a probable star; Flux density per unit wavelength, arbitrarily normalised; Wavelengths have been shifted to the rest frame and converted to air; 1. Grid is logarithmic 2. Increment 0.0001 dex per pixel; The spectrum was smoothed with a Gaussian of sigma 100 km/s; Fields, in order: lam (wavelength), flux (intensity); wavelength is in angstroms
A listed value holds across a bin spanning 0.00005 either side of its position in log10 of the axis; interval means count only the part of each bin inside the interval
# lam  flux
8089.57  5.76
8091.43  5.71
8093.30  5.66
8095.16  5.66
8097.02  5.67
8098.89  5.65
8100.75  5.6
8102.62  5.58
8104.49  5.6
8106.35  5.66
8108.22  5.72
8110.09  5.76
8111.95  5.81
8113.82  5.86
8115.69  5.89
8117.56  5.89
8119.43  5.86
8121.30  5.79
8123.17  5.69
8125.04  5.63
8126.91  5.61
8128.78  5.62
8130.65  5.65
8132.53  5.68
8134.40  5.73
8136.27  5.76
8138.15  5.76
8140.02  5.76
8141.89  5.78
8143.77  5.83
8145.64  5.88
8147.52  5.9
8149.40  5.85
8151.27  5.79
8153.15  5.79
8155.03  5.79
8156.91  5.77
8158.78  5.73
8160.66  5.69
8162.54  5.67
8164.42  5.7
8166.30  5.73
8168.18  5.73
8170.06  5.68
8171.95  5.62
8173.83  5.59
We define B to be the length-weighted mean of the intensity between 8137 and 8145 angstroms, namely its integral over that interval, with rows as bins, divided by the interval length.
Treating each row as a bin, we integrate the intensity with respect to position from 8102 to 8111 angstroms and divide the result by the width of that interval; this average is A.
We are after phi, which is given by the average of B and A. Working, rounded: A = 5.66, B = 5.79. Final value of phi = 5.73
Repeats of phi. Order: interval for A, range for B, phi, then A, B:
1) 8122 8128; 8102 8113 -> 5.67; 5.65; 5.69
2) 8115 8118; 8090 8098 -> 5.78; 5.89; 5.68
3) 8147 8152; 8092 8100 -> 5.75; 5.85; 5.66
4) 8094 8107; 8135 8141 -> 5.70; 5.63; 5.76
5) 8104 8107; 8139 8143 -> 5.71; 5.64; 5.78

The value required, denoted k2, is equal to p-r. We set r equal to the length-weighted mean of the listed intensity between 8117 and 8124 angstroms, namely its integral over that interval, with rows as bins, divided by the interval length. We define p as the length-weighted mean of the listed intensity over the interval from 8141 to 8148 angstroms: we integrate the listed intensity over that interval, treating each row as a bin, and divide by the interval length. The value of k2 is 0.04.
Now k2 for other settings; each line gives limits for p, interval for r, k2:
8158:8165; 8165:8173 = 0.01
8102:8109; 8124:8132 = 0.01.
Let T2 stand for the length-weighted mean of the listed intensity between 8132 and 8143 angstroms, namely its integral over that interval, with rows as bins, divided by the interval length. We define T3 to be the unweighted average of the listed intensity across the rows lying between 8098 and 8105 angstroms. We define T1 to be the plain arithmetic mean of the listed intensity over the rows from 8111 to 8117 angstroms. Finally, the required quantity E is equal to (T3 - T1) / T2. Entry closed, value -0.043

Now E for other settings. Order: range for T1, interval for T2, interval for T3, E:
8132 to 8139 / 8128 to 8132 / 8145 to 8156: 0.018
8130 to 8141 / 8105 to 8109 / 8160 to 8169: -0.003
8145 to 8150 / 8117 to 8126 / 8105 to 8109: -0.032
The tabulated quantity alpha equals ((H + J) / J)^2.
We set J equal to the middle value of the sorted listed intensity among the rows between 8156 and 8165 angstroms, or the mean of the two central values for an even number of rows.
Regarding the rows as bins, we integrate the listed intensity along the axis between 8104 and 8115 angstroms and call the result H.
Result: 146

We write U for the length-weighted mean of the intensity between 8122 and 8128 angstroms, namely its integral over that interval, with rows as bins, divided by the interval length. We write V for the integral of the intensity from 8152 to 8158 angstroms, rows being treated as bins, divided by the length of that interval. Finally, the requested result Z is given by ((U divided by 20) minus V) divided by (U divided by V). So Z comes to -5.63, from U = 5.652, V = 5.78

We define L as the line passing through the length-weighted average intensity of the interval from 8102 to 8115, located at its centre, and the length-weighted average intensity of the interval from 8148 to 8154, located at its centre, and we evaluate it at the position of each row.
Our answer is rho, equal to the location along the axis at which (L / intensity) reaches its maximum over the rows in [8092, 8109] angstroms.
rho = 8102.62 angstroms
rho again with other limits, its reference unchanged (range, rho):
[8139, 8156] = 8155.03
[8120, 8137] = 8126.91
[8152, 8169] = 8162.54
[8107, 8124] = 8123.17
